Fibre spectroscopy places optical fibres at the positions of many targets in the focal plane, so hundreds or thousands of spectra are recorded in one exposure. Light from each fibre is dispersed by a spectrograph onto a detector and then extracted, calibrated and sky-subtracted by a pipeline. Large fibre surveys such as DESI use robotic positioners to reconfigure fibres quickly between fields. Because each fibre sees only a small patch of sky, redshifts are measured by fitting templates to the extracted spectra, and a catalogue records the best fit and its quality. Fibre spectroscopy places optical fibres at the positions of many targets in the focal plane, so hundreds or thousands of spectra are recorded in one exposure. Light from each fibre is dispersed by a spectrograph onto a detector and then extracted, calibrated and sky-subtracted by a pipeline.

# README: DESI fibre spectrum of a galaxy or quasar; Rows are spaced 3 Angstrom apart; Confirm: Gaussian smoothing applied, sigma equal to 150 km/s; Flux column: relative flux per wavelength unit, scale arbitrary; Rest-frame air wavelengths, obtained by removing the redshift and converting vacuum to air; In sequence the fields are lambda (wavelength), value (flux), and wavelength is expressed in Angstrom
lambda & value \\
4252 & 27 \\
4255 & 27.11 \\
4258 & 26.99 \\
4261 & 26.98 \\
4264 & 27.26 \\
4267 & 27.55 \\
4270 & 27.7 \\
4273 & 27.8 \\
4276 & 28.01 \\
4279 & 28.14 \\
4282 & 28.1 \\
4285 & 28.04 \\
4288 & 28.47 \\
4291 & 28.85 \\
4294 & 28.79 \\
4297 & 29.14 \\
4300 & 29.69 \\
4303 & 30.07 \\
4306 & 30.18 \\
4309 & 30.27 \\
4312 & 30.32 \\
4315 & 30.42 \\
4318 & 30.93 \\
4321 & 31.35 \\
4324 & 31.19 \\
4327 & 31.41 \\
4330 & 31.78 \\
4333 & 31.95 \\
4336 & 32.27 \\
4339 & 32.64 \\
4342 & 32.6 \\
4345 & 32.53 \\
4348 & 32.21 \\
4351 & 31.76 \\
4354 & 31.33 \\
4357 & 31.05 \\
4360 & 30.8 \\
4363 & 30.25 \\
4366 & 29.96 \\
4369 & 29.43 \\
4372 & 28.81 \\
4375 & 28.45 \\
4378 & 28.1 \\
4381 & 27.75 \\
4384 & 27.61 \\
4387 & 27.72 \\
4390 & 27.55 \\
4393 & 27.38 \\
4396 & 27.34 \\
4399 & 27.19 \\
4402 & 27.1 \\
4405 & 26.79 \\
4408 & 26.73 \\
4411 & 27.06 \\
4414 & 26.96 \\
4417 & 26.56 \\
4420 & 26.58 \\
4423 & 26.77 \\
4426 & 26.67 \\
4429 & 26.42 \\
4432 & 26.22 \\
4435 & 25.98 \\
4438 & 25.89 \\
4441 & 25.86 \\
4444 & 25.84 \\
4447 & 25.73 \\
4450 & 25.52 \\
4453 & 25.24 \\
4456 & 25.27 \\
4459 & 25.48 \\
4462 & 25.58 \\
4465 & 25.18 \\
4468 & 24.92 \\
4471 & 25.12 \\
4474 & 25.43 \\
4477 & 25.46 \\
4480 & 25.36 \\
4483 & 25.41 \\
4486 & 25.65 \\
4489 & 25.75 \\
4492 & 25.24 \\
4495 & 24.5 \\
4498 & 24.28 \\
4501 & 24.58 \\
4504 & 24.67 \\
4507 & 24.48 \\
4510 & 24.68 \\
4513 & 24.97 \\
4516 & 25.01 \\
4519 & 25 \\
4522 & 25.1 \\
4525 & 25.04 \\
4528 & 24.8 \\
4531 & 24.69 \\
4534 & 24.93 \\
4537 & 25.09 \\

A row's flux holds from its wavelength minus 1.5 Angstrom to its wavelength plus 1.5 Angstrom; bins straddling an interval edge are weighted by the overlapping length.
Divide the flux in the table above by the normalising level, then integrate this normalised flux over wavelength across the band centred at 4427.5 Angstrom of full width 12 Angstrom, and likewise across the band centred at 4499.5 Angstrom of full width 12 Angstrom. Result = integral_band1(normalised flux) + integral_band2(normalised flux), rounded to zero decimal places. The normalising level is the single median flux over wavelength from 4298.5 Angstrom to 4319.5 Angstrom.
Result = 20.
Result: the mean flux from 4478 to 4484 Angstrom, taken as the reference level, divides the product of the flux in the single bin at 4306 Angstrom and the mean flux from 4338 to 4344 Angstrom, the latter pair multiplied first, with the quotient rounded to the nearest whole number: 39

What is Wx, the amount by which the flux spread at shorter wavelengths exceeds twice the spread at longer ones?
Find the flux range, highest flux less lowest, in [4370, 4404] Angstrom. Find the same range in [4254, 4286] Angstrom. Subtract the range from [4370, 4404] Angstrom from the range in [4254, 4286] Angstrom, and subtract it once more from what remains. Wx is -2.3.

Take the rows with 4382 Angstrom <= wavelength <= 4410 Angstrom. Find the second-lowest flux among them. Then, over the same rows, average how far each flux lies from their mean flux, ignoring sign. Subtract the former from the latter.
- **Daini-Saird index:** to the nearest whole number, -27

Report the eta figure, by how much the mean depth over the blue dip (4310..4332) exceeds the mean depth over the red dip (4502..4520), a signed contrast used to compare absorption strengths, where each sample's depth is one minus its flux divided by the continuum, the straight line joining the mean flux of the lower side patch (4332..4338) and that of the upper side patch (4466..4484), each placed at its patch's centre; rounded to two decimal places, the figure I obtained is 0.11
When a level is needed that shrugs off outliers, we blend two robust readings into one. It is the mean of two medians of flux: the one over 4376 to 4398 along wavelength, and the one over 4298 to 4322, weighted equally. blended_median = 29.0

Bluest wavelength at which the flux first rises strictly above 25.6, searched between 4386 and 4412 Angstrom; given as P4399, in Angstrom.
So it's 4387 Angstrom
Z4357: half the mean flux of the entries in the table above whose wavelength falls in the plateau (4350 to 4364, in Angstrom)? 15.5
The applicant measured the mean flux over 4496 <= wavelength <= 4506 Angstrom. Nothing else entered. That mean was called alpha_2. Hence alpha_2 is 25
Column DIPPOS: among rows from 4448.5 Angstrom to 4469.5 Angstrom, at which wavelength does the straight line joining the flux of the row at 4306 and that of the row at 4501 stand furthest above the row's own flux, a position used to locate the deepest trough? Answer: 4453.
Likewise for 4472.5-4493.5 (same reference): 4474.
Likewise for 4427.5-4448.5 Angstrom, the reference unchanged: 4438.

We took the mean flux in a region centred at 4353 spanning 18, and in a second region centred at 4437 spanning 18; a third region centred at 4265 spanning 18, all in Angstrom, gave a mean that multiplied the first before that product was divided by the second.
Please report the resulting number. 33.2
